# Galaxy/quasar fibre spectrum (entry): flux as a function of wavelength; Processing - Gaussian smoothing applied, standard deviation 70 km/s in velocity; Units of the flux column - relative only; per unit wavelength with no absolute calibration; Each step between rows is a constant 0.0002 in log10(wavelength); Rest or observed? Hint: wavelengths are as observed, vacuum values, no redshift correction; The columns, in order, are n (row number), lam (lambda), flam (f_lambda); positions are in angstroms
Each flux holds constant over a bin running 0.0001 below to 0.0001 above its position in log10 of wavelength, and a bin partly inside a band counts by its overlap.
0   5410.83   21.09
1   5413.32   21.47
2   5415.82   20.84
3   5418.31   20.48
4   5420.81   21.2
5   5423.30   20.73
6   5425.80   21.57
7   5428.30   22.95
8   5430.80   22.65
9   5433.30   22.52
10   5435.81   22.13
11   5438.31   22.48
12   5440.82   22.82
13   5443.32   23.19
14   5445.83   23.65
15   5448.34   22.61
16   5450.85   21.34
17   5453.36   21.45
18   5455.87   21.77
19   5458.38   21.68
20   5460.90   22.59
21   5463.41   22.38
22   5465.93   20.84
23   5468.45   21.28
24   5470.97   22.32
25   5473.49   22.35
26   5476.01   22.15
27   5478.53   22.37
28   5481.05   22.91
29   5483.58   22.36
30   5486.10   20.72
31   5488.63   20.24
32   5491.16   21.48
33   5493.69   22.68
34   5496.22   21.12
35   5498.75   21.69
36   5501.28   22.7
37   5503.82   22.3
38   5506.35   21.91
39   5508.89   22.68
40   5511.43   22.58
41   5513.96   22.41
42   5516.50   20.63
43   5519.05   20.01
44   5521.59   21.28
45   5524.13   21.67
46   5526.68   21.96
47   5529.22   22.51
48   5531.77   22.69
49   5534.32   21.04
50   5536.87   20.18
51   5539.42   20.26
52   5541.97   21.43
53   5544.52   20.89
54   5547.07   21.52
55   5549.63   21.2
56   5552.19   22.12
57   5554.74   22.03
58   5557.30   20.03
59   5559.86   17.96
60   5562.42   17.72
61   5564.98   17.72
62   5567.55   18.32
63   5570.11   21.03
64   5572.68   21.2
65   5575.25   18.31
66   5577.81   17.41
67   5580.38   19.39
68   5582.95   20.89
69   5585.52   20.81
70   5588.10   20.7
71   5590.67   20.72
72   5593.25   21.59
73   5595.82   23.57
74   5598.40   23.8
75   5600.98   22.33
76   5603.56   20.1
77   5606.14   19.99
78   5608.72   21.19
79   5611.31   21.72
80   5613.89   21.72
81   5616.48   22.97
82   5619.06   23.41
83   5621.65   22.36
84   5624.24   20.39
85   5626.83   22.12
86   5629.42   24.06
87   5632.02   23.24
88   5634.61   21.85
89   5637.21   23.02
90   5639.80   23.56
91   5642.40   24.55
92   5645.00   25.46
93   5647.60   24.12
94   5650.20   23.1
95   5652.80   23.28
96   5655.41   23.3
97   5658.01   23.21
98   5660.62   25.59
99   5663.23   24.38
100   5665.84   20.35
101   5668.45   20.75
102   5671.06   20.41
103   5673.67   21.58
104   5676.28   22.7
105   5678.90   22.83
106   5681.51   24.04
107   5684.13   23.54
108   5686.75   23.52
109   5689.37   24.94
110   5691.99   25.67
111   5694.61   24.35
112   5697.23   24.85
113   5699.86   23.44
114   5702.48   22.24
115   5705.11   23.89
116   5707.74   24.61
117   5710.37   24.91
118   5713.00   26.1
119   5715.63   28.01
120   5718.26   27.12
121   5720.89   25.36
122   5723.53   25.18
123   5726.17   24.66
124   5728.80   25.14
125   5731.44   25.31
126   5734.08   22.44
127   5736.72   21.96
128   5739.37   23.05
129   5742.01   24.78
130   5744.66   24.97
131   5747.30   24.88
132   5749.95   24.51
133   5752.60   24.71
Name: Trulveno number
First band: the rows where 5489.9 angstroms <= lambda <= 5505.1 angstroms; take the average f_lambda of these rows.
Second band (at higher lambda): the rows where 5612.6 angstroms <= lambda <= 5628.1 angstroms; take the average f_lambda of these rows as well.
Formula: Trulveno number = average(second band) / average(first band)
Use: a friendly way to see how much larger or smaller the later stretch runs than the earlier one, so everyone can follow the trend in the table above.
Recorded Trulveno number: 1.01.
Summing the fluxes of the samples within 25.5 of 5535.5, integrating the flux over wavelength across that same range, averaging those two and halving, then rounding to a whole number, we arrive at 377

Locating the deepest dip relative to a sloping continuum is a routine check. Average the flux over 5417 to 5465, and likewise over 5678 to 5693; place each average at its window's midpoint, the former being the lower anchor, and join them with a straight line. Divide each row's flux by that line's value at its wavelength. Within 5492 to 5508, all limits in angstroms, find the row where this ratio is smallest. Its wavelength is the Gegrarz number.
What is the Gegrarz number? 5496.22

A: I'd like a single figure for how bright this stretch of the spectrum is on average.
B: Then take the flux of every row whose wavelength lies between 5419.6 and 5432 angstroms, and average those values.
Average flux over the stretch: 21.8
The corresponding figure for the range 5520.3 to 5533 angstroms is 22.0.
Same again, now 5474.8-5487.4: 22.1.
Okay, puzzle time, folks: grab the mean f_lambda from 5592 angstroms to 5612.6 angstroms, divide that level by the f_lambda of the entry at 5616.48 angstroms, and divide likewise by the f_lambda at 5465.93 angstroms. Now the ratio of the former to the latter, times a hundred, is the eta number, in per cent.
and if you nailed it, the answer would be 91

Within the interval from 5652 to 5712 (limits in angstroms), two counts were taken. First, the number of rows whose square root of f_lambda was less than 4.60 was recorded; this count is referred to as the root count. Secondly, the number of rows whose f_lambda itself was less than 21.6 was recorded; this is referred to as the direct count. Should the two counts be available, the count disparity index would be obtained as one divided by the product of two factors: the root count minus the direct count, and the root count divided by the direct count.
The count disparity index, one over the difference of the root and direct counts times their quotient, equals -1.33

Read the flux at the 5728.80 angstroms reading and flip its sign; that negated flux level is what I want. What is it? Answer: -25.1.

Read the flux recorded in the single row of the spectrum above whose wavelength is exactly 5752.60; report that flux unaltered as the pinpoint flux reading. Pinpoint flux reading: 24.71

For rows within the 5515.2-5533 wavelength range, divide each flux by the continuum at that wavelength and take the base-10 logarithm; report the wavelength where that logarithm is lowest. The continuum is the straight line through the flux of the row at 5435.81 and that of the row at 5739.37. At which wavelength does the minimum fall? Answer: 5519.05 angstroms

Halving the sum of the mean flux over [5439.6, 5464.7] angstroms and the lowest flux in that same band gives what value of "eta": 21.8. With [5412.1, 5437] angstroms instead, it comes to 21.1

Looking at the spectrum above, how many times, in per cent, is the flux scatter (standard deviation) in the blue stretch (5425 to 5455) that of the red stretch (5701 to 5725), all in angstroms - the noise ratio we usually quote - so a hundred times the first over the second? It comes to 42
